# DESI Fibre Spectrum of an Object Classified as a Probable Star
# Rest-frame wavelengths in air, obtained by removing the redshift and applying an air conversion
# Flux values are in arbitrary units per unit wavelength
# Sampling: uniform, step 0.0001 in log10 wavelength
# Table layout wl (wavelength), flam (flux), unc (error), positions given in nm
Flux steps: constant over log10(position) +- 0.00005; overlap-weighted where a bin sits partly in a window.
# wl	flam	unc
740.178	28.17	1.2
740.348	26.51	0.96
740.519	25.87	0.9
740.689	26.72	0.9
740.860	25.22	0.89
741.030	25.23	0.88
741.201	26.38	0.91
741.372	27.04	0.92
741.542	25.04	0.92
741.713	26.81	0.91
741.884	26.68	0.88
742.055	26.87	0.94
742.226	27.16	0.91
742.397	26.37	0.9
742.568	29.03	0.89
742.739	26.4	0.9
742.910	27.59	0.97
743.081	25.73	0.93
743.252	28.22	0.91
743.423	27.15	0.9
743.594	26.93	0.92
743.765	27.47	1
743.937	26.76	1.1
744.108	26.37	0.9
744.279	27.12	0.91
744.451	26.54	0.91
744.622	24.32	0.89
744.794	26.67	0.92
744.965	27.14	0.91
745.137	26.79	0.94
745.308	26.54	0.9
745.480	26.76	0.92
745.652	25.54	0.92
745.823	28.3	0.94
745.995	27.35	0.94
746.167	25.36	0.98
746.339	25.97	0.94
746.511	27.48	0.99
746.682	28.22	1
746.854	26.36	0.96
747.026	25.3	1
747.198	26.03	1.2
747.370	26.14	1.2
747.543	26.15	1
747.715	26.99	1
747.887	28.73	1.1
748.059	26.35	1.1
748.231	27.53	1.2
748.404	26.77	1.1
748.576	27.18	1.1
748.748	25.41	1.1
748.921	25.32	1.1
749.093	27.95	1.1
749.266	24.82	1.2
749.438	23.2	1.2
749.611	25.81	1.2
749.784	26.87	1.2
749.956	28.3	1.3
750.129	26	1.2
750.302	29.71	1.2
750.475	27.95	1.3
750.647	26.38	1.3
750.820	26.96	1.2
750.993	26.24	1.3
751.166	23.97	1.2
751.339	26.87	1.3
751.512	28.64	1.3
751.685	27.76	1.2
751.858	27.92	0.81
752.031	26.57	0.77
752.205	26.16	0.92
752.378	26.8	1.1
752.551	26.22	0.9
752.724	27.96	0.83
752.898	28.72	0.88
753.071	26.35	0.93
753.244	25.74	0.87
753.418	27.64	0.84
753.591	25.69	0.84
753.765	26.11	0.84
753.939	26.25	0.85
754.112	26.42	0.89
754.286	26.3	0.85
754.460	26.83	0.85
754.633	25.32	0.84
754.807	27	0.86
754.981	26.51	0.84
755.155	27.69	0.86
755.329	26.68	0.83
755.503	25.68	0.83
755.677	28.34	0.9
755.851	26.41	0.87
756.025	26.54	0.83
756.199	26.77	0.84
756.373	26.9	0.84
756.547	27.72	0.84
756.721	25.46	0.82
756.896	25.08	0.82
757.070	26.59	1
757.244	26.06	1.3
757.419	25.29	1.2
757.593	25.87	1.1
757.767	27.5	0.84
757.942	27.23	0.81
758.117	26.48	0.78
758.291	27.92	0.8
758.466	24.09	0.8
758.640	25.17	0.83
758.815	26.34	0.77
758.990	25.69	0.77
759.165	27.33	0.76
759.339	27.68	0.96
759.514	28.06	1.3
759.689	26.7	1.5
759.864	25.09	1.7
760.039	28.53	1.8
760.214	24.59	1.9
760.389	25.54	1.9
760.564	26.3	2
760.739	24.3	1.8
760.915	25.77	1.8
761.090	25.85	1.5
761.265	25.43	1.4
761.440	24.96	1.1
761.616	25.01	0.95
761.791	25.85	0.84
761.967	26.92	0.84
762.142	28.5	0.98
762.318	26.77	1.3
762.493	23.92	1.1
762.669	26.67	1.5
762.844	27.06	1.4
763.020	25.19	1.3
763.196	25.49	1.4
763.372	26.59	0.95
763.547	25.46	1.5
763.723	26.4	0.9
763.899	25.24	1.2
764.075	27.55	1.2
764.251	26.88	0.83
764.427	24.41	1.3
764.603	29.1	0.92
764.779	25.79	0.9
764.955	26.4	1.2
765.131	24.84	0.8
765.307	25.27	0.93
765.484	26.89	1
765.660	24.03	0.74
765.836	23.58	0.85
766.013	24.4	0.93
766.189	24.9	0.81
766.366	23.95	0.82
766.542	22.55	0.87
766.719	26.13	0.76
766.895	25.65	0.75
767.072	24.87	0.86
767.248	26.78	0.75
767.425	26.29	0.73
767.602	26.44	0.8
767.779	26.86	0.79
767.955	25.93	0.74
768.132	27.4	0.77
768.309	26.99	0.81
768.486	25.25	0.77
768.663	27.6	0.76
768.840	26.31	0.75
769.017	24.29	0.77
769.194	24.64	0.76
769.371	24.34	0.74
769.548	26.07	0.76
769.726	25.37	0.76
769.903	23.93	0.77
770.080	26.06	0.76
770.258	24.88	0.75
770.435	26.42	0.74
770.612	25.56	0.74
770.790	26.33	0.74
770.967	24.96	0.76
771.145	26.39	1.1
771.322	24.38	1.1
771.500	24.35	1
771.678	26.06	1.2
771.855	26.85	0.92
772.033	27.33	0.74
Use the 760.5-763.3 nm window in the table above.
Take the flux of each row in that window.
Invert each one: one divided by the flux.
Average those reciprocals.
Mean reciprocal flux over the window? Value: 0.0387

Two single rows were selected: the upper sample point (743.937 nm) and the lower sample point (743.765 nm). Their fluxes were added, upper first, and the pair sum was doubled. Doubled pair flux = 108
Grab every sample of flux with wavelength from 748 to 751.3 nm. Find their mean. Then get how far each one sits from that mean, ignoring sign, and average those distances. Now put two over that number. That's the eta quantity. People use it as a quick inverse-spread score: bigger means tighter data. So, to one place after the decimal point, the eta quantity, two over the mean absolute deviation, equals 1.7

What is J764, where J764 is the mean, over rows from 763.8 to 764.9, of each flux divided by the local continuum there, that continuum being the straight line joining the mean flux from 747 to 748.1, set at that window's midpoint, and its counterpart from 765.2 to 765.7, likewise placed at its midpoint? 1.04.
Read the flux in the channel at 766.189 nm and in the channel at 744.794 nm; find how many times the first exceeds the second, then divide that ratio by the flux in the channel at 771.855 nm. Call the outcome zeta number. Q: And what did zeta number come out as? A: 0.035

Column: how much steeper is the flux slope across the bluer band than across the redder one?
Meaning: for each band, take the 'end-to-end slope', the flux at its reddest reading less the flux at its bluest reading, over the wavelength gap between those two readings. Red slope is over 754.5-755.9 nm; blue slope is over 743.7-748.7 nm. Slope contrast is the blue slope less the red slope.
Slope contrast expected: -1.0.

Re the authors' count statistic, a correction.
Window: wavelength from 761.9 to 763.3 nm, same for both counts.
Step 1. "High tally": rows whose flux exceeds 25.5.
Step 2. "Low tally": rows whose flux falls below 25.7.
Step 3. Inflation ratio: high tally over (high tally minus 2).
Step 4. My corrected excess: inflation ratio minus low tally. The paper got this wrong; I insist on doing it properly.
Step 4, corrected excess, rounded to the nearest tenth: -1.3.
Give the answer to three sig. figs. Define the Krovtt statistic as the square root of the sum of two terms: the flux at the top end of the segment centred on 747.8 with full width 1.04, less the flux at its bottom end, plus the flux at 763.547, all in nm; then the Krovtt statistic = 5.18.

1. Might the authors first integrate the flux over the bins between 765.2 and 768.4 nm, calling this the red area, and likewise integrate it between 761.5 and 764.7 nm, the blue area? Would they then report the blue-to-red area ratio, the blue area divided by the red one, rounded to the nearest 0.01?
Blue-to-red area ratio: 1.03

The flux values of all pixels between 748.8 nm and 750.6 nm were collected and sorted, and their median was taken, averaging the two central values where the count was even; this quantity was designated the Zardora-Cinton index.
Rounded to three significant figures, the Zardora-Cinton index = 26.4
